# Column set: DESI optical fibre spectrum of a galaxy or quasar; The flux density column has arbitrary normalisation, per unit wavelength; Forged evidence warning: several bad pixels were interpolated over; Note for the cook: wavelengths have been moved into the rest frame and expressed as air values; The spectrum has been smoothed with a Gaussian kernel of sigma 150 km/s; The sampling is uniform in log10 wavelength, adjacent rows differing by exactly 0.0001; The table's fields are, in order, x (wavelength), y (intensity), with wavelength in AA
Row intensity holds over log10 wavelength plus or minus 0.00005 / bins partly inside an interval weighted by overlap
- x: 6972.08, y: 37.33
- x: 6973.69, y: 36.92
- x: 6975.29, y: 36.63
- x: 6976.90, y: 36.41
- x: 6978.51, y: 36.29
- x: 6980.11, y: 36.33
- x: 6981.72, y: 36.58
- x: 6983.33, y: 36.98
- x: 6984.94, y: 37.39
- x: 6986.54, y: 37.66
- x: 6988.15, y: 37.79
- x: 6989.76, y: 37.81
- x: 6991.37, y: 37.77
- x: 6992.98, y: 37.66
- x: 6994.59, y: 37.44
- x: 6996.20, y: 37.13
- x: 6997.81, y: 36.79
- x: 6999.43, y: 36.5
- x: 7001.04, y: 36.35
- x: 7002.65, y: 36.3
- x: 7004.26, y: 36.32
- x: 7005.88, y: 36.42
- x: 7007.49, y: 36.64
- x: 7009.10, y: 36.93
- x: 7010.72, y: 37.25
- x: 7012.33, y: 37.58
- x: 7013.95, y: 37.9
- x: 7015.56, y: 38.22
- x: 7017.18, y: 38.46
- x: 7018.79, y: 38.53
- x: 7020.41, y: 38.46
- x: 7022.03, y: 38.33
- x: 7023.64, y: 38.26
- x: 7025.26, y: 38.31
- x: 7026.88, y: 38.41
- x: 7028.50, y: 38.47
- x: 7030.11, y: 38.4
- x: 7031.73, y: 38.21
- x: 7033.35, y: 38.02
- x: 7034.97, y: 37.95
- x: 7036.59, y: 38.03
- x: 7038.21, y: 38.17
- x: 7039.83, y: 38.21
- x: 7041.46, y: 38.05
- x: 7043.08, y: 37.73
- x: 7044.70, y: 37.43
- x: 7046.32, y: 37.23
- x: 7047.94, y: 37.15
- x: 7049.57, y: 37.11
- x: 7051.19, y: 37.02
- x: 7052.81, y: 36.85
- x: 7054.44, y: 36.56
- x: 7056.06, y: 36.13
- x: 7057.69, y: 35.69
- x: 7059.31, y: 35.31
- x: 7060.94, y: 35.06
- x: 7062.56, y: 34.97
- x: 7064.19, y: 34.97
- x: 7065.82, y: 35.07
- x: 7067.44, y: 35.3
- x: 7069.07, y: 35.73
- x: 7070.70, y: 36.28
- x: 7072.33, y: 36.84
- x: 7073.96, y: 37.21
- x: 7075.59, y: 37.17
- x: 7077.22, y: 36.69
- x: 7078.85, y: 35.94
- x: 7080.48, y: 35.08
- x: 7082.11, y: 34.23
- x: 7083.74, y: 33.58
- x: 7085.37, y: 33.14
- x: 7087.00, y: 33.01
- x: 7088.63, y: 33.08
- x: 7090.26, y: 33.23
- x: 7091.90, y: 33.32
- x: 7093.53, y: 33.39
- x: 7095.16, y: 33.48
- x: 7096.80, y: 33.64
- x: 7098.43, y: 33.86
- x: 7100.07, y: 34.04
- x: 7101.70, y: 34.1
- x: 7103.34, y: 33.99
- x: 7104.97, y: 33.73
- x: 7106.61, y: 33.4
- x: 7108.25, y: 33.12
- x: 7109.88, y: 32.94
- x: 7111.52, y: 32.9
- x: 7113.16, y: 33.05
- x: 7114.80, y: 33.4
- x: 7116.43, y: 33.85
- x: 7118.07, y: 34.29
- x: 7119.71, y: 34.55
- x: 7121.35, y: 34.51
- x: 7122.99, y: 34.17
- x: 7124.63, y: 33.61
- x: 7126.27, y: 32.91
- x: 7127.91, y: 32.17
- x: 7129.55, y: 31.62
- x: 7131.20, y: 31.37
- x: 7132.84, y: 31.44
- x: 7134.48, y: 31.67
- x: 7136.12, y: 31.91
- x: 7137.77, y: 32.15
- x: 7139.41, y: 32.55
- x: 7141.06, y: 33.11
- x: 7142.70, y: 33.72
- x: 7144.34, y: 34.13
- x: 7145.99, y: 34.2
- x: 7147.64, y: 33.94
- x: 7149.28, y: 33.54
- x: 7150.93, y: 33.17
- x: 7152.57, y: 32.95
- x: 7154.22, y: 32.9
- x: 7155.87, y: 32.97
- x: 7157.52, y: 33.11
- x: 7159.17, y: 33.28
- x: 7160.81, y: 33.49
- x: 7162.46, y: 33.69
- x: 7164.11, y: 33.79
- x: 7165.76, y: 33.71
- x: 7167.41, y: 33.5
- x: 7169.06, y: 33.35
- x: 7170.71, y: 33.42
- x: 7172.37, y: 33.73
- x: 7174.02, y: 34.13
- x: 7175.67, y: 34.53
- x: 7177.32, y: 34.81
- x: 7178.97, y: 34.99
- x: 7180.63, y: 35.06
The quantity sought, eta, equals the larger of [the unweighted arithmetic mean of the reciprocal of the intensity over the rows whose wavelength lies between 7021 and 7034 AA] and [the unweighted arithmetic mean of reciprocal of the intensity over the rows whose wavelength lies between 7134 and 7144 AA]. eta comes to 0.0308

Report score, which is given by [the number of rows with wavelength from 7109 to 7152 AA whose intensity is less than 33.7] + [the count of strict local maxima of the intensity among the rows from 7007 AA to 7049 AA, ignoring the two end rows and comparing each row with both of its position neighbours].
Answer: 20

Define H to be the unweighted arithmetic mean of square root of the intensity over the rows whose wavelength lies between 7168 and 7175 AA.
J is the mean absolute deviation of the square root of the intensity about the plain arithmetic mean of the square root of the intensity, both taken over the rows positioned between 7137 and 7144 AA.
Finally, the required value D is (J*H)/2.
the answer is 0.135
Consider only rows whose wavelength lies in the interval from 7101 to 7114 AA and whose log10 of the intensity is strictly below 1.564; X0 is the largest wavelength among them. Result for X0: 7113.16 AA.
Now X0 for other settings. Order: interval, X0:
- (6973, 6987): 6981.72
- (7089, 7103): 7101.70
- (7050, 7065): 7064.19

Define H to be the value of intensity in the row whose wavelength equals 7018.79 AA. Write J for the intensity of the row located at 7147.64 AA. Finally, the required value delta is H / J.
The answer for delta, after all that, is 1.14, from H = 38.53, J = 33.94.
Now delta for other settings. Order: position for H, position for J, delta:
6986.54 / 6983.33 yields 1.02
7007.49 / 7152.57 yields 1.11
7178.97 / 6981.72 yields 0.96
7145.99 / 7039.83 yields 0.90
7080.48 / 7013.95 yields 0.93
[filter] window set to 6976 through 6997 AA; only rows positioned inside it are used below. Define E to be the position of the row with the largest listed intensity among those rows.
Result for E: 6989.76 AA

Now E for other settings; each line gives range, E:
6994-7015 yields 7013.95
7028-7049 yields 7028.50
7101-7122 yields 7119.71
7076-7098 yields 7077.22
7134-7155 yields 7145.99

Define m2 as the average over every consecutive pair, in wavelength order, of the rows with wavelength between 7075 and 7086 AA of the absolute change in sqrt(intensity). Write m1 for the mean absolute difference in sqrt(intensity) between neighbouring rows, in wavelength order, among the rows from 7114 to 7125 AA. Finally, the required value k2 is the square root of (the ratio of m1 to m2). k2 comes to 0.7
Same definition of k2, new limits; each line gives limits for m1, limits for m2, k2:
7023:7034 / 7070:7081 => 0.5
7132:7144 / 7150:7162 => 1.6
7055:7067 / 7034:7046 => 1.1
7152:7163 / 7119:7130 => 0.5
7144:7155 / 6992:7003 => 1.0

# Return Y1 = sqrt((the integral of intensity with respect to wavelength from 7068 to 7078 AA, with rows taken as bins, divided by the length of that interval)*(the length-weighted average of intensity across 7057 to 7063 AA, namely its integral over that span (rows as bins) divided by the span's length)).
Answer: 35.9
